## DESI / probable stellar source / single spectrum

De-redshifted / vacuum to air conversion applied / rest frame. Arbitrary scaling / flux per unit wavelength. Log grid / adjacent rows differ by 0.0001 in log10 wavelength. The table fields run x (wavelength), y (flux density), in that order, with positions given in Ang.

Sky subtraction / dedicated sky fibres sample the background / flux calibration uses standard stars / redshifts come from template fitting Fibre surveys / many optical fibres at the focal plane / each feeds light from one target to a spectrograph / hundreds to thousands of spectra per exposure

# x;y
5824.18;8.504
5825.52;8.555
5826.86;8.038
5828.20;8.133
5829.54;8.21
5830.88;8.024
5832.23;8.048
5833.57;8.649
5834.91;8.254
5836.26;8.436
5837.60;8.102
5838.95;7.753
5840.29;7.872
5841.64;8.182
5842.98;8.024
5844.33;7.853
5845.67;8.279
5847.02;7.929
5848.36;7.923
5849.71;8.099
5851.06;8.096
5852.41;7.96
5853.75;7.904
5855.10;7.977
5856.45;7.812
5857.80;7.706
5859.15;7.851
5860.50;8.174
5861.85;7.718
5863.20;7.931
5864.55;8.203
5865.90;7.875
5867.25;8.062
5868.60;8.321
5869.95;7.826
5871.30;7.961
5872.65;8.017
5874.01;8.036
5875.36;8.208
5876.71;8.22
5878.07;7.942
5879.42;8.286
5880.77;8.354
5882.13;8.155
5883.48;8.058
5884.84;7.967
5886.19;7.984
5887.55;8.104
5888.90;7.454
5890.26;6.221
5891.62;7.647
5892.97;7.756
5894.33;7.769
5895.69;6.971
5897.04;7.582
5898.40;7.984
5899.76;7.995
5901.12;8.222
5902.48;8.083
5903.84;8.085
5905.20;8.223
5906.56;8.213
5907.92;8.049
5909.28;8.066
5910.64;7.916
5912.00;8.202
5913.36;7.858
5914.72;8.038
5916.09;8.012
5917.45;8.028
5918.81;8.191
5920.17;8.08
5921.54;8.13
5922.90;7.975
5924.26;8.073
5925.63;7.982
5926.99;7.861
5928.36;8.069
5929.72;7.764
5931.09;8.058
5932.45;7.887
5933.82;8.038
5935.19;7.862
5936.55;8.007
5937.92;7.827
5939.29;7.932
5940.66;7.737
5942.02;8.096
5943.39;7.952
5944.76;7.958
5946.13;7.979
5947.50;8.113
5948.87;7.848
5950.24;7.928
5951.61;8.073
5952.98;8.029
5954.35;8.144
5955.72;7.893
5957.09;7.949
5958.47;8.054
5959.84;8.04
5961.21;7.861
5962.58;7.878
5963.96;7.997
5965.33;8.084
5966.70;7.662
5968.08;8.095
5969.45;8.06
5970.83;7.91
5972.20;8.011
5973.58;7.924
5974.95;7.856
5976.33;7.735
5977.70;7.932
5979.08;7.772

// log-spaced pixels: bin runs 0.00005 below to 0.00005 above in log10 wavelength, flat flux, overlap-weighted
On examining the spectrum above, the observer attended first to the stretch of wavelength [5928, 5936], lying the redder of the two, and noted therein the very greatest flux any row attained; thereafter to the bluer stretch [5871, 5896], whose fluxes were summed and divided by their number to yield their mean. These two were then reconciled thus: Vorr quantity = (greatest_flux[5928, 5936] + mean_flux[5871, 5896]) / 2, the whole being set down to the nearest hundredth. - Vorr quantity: 7.96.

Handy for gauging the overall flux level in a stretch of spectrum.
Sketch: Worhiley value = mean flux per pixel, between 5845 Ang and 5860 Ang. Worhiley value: 7.96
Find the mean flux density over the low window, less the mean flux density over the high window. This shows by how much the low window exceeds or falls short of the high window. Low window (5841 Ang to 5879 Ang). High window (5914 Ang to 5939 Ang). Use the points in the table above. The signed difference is 0.01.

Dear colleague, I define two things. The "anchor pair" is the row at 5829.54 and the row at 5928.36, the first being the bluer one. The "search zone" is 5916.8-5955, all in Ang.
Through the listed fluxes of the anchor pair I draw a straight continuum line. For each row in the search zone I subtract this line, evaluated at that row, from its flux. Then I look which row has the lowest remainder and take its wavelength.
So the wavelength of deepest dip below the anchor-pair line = 5940.66 Ang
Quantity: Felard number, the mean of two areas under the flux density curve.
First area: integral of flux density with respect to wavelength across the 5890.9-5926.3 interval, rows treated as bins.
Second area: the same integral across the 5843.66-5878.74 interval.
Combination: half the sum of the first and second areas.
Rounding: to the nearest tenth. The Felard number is 281.2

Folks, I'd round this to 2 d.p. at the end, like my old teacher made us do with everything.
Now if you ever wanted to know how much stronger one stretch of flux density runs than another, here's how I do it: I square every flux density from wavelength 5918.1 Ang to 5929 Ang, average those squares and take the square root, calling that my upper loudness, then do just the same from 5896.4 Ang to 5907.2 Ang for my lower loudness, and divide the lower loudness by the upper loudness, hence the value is 1.00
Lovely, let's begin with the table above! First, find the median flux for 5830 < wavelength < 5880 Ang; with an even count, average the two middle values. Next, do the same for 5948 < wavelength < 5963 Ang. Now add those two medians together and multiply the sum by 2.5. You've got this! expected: 39.9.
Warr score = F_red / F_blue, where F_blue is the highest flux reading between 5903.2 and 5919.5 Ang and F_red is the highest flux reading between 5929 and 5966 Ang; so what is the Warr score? 0.990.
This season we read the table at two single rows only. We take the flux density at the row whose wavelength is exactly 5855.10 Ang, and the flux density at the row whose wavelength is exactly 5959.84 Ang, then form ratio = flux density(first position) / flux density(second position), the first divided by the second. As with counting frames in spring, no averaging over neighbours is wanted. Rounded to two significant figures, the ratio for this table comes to 0.99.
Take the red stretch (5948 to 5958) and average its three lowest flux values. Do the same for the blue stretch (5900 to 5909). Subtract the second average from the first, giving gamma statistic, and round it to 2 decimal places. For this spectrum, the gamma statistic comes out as -0.18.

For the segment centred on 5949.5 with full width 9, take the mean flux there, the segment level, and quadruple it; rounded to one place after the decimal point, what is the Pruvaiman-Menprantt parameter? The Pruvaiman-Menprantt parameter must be 32.0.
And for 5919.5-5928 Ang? 32.1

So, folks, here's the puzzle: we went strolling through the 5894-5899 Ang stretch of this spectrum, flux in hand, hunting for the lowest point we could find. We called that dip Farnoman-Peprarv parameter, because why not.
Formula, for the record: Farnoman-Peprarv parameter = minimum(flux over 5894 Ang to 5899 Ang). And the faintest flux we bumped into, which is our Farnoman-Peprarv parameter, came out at 6.971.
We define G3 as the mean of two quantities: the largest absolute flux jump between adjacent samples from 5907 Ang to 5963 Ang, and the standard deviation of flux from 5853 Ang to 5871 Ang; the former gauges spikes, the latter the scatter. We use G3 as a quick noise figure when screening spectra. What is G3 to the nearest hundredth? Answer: 0.27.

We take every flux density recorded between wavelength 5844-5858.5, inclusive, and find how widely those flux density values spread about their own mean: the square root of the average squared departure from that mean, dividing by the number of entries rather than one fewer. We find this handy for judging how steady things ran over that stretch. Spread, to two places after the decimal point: 0.15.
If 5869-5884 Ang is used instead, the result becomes 0.15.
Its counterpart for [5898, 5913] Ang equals 0.10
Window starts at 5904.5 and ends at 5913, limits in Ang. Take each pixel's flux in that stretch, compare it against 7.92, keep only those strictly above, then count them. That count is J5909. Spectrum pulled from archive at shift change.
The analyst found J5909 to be 5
